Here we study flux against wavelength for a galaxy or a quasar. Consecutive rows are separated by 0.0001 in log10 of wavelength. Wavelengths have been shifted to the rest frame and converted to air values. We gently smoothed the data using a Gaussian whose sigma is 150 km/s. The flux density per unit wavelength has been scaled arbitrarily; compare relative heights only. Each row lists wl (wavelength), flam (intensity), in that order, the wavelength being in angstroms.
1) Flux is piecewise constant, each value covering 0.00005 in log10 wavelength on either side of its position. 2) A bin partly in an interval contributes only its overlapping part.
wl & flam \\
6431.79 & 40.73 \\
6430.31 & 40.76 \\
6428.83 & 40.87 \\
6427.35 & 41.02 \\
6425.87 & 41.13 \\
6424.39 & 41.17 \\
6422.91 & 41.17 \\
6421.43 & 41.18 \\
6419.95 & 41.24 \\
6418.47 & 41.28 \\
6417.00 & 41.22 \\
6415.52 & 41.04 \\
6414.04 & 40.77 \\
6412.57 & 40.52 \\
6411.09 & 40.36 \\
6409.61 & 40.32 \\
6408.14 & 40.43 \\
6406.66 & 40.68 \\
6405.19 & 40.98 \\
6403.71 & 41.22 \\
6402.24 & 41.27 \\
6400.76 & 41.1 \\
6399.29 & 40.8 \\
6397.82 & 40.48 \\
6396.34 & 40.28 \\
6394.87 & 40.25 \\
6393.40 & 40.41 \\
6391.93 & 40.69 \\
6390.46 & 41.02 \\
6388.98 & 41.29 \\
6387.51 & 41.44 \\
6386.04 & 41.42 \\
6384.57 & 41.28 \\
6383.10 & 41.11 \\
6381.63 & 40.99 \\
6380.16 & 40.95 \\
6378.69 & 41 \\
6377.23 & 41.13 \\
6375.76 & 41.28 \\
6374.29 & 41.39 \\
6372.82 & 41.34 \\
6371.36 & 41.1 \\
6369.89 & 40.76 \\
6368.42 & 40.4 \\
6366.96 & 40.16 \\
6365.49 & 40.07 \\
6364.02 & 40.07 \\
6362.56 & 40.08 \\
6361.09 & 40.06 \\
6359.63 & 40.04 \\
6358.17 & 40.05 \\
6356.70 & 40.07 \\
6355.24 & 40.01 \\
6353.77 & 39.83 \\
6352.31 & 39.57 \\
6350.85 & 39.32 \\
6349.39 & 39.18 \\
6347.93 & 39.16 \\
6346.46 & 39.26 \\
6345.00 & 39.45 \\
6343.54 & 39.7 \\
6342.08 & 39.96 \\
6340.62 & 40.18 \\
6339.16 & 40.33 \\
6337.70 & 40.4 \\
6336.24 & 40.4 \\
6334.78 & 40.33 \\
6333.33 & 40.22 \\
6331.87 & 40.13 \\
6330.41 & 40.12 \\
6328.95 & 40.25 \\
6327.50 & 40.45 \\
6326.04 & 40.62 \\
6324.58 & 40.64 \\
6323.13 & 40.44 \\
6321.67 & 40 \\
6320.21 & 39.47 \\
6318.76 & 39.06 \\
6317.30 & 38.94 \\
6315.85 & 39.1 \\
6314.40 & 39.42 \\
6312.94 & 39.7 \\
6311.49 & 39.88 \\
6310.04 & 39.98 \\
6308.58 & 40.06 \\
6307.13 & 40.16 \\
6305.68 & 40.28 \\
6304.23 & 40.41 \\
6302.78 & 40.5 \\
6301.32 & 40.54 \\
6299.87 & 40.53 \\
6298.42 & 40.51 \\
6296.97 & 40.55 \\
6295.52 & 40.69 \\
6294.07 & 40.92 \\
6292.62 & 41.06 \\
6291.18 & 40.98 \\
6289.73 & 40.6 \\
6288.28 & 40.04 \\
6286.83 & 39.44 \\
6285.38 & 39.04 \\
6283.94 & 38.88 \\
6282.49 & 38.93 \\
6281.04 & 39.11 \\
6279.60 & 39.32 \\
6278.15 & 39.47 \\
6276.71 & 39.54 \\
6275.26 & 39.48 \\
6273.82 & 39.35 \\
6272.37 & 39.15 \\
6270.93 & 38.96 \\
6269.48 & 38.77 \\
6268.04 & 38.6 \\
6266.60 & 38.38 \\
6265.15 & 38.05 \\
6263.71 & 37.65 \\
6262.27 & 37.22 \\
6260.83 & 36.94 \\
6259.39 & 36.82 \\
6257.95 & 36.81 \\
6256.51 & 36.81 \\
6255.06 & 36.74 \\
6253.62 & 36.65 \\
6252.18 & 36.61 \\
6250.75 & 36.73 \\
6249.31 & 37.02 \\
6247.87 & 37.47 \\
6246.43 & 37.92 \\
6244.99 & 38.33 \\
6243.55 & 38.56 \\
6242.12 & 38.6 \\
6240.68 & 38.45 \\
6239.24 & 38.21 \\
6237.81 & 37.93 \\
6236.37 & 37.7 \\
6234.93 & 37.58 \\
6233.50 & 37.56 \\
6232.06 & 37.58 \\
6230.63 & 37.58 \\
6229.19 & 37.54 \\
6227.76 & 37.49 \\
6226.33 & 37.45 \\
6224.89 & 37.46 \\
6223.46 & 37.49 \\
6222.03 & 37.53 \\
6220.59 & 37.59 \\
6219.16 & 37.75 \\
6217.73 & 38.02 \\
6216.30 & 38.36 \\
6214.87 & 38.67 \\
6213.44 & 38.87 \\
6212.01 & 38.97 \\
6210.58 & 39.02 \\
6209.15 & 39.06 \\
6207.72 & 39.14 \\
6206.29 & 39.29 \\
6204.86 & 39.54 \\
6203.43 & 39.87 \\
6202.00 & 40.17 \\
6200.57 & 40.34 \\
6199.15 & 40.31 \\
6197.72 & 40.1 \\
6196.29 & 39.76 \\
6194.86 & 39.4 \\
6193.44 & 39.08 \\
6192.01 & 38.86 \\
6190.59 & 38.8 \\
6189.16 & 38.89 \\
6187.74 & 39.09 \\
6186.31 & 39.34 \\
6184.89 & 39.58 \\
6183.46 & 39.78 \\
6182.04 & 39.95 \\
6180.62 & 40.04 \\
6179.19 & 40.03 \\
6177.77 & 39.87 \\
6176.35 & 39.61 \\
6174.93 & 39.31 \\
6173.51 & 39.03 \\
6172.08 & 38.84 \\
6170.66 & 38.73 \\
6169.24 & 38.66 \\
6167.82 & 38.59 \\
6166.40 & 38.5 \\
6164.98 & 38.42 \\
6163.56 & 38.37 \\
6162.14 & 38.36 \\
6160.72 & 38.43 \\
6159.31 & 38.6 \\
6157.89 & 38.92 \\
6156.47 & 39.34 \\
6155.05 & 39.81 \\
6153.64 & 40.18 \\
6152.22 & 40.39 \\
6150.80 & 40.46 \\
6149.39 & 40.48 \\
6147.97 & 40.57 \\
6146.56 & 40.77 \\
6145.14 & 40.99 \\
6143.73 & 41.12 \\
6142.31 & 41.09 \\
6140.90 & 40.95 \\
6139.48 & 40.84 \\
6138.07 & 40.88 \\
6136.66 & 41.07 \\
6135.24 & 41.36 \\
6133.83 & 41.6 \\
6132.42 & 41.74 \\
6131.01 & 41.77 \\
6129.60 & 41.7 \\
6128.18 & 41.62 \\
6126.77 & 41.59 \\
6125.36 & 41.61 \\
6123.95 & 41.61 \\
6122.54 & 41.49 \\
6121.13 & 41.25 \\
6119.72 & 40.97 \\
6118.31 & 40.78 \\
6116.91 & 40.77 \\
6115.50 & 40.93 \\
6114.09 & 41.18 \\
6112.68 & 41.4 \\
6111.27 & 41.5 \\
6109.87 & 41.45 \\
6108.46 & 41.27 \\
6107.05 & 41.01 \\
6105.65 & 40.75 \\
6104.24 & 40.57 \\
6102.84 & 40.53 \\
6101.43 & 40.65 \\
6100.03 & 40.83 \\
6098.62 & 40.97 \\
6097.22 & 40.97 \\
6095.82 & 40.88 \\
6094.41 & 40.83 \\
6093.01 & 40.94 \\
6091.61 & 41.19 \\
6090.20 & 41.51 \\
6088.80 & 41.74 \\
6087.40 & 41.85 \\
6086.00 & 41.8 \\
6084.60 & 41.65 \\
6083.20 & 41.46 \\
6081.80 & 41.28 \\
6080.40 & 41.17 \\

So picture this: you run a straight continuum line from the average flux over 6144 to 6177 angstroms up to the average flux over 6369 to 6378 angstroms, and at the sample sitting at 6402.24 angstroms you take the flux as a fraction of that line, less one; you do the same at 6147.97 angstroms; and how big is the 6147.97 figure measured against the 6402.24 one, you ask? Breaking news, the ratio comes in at -10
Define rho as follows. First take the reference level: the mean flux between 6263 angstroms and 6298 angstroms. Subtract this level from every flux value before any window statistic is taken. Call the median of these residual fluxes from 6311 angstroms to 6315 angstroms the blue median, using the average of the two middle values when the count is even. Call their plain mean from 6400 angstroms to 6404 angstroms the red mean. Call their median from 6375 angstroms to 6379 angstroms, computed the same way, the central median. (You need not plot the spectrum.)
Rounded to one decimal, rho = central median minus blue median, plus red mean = 3.2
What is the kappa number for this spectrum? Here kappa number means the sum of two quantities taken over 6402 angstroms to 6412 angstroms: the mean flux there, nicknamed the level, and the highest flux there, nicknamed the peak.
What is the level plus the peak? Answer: 82.0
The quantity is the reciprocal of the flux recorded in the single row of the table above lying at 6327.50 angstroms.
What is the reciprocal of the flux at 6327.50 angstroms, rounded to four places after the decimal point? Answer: 0.0247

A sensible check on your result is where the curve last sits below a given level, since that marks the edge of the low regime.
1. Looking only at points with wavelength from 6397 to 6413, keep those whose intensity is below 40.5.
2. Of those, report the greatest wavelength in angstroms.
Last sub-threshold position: 6411.09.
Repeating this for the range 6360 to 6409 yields 6408.14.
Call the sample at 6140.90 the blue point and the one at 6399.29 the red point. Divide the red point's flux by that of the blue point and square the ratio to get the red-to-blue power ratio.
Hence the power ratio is 0.99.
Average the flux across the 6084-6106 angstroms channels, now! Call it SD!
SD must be 41.1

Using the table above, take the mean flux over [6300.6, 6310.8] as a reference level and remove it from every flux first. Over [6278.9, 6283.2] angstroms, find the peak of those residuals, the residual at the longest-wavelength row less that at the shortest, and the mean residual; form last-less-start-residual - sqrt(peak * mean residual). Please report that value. -1.4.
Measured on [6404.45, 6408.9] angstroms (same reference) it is -1.1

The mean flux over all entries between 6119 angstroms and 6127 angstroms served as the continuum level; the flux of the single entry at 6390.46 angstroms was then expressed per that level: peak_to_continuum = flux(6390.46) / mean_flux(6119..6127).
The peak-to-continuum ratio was 0.99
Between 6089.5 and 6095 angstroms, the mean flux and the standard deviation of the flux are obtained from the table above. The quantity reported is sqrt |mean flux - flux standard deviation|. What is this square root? 6.39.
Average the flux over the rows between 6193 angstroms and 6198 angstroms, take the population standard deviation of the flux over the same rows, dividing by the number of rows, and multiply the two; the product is 15.1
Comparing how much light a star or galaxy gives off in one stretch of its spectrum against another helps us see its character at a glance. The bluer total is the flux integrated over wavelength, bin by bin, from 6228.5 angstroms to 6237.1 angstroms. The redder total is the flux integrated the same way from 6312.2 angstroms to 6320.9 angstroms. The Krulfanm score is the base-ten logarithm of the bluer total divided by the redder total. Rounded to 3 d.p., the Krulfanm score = -0.025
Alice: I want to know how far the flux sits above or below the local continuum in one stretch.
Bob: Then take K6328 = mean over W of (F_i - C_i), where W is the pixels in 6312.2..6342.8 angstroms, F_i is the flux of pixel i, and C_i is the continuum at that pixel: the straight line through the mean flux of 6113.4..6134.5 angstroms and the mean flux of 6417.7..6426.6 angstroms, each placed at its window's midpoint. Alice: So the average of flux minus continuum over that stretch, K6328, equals -1.2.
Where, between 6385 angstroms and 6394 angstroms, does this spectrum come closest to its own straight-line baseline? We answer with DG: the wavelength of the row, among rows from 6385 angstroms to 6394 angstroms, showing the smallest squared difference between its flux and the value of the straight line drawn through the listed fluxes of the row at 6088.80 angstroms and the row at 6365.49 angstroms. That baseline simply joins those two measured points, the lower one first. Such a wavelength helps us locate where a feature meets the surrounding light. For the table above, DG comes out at 6393.40 angstroms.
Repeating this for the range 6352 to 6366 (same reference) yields 6365.49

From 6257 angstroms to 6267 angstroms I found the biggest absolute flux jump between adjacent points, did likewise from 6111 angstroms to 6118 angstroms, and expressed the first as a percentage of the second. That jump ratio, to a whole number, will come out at 172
